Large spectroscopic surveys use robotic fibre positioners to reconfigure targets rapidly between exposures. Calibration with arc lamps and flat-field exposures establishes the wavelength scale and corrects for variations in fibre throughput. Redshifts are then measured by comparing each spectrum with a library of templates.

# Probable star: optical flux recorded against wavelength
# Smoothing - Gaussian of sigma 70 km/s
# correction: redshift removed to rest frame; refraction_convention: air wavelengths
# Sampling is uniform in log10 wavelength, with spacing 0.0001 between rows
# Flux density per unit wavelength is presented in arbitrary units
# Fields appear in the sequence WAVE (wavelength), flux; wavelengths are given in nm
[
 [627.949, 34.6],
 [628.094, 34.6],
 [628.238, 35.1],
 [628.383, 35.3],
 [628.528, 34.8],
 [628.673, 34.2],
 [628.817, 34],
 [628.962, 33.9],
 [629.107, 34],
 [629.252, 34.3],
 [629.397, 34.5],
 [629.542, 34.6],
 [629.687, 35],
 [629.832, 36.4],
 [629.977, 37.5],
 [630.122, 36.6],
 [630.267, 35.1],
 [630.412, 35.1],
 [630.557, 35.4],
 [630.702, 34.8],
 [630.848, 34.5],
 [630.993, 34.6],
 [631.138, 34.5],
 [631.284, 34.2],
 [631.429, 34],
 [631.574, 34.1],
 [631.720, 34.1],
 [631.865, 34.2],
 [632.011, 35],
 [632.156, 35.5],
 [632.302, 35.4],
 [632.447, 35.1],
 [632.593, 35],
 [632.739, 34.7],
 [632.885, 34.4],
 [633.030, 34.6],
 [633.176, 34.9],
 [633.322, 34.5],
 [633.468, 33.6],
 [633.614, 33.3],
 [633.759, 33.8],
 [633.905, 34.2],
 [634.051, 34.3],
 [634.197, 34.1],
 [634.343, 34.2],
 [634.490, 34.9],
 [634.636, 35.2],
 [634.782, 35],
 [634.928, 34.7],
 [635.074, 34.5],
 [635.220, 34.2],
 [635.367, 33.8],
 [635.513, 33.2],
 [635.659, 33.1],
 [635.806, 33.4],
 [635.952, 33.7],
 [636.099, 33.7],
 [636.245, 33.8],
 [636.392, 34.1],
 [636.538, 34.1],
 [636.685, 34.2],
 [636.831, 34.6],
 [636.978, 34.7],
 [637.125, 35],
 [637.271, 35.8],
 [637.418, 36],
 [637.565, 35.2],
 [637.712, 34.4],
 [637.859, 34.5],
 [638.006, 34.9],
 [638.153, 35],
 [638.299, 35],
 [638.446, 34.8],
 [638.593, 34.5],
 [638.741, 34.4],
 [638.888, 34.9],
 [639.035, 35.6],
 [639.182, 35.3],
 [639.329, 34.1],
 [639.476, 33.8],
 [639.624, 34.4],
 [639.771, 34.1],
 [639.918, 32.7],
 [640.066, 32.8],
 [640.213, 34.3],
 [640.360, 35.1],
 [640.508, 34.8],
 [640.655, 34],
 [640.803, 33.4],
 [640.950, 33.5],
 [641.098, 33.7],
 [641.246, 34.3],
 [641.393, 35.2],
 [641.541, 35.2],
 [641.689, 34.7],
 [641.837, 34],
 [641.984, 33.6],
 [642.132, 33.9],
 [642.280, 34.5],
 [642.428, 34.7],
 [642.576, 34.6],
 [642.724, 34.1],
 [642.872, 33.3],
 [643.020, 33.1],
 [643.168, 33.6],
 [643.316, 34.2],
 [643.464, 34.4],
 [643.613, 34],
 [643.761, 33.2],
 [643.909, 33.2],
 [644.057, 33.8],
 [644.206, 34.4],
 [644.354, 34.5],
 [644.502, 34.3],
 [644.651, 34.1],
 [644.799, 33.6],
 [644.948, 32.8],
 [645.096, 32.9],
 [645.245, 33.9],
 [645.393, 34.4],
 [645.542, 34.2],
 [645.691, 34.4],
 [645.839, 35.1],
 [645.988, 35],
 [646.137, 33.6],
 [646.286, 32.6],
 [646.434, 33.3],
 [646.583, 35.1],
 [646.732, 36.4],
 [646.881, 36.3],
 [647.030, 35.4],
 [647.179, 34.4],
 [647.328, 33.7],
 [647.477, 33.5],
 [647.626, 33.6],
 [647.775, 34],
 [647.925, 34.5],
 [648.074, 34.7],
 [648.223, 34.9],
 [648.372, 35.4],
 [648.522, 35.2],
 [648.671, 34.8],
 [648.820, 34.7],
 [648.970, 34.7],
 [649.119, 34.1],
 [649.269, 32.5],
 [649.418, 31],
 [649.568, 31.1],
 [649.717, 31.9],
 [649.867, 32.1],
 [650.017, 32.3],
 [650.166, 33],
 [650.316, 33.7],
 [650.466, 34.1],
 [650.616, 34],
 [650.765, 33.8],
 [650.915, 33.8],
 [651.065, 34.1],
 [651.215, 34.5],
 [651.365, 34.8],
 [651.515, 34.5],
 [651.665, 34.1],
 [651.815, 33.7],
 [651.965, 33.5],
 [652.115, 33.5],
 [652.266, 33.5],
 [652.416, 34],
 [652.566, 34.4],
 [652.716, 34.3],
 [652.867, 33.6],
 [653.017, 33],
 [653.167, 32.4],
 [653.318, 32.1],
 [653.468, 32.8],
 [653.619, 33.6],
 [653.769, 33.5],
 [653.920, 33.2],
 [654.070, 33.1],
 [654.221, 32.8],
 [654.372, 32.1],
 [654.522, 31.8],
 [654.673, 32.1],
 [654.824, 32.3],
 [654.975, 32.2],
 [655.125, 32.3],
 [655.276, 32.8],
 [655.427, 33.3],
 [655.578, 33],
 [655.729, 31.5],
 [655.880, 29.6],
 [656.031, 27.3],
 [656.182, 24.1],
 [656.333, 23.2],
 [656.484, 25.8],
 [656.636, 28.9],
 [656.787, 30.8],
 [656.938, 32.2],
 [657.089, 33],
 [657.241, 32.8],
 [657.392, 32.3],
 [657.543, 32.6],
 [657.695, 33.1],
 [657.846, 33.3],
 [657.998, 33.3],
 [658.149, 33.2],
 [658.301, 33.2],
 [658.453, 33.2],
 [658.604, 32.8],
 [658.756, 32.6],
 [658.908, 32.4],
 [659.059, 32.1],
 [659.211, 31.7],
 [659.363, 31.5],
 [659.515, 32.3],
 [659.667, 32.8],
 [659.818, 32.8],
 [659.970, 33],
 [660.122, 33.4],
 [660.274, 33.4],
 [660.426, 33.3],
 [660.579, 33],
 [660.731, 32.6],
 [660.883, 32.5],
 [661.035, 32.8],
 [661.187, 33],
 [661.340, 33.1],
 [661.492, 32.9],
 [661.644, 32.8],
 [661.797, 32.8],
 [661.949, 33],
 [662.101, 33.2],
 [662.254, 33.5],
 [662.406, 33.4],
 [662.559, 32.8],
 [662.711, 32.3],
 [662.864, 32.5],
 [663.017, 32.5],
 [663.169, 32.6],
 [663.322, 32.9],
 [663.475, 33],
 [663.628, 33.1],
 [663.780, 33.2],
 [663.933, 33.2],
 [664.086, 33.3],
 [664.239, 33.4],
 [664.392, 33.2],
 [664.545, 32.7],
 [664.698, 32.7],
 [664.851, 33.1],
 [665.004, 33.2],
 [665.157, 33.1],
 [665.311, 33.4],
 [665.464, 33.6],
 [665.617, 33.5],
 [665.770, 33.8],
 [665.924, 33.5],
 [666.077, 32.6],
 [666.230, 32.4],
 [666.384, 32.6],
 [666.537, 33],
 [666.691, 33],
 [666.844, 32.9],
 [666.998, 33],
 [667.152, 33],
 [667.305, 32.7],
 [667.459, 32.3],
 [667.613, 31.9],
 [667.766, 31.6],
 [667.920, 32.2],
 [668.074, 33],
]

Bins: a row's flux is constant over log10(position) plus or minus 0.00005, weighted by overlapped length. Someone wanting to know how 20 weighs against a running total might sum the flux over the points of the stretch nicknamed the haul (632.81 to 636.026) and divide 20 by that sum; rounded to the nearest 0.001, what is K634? 0.027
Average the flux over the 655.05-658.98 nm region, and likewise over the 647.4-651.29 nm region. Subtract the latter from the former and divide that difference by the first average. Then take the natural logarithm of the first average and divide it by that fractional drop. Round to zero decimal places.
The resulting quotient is -44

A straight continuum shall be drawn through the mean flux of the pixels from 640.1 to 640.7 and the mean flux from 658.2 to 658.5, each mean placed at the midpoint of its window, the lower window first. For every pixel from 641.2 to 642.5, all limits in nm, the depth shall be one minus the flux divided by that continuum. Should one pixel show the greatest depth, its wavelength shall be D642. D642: 641.984 nm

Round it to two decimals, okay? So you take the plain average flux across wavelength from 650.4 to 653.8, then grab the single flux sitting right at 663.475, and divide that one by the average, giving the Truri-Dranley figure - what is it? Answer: 0.98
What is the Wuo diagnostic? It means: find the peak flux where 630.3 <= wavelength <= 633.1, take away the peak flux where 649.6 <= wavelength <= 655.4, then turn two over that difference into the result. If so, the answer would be 2.9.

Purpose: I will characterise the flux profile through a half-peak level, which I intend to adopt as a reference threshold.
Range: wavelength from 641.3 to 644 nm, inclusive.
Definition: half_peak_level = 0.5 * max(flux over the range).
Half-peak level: 17.6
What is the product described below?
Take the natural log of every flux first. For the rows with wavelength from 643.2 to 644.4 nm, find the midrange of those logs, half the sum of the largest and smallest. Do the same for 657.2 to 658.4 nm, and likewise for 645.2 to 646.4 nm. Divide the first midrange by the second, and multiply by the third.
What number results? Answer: 3.55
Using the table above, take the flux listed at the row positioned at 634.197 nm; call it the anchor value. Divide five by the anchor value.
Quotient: 0.147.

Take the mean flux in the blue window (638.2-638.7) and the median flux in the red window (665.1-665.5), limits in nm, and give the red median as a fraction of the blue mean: 0.96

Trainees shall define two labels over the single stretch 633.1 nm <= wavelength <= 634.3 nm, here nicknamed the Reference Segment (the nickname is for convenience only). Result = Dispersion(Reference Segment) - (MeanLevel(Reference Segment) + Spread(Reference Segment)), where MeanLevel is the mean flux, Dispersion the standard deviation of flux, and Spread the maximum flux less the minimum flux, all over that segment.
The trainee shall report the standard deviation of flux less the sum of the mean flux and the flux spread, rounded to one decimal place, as -35.2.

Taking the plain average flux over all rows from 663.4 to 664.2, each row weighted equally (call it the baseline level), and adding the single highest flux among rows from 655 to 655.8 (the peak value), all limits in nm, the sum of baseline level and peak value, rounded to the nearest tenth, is 66.5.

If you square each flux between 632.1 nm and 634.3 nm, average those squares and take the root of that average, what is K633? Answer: 34.5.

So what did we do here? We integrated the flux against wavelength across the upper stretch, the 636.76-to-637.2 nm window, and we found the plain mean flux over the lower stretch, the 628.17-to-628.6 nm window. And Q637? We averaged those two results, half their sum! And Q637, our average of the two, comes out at 25.2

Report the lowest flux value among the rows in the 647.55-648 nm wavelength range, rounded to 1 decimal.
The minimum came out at 33.6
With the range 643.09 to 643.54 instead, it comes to 33.6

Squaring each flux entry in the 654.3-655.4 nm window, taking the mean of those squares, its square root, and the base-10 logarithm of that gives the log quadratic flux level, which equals 1.508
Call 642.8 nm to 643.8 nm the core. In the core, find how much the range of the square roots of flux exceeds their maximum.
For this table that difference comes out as -5.75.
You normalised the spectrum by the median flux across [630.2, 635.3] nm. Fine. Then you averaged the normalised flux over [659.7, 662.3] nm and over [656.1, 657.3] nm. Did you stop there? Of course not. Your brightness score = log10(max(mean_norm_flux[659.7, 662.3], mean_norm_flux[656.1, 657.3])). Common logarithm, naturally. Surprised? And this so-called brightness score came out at -0.019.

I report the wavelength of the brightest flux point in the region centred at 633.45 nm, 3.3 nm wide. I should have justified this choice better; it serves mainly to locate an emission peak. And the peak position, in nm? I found 632.156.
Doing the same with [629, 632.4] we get 629.977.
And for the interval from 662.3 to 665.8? 665.770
